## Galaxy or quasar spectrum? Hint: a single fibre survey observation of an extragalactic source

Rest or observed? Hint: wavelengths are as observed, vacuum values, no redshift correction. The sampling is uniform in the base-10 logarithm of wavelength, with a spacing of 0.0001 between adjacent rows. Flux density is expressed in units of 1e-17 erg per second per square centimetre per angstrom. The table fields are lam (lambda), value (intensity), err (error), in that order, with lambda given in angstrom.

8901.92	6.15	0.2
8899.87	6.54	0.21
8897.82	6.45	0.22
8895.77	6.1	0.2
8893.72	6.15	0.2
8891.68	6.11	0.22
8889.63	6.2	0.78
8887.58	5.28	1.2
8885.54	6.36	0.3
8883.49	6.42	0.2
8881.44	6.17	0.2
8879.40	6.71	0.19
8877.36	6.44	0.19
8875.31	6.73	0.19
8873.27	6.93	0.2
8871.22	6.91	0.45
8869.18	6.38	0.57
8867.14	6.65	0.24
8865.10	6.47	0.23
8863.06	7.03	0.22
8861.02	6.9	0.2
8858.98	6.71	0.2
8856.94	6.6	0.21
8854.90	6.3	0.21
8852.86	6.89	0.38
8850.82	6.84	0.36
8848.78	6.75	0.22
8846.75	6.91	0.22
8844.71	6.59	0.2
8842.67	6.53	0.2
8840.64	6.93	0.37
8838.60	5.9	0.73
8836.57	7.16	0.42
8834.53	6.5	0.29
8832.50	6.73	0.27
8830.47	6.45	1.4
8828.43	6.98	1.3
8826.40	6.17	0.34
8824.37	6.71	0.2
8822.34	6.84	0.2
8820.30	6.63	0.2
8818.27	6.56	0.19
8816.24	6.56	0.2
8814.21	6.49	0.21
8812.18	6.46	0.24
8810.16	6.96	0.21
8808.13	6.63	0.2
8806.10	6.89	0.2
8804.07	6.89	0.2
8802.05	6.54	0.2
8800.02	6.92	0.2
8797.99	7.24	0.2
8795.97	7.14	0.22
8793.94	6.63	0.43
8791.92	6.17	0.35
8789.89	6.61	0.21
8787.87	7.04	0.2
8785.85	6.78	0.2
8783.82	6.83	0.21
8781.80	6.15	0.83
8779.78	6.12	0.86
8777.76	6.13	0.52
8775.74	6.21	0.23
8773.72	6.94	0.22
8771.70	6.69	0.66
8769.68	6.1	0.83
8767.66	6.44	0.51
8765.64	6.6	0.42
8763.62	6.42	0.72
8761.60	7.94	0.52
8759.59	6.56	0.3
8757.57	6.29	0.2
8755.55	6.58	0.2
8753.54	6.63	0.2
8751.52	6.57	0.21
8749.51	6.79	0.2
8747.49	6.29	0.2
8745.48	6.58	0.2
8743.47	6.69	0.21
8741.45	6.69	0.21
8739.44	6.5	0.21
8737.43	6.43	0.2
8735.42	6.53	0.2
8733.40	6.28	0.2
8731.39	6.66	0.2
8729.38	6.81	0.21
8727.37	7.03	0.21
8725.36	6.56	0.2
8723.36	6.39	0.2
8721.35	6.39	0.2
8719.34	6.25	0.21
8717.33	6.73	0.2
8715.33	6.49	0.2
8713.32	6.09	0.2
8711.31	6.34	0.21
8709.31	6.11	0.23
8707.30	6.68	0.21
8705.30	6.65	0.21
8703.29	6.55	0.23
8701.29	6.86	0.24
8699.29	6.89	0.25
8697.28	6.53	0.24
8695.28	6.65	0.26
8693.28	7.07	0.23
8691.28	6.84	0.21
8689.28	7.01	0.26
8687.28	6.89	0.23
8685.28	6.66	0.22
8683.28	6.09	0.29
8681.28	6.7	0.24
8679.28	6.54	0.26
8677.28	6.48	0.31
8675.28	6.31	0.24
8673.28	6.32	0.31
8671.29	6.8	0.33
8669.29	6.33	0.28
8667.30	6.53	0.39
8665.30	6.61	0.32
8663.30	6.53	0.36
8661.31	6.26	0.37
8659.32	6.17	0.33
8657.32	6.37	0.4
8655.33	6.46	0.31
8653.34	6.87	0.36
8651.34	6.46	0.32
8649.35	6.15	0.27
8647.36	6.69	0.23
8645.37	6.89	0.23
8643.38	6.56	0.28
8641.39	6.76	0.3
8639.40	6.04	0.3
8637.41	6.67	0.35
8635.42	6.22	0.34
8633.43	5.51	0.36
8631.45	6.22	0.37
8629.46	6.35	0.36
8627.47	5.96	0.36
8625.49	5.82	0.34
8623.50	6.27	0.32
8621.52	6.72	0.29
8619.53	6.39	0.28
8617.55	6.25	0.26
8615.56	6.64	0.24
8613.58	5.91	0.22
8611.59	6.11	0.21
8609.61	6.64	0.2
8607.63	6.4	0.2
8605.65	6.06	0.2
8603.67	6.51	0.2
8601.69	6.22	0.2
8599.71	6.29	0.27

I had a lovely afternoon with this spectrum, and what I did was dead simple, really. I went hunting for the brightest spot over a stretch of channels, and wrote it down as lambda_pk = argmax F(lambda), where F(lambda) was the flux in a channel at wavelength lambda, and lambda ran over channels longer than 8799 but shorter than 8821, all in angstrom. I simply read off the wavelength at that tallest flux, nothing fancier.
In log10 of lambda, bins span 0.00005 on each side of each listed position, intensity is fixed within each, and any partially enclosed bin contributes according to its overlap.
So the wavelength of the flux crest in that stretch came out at 8810.16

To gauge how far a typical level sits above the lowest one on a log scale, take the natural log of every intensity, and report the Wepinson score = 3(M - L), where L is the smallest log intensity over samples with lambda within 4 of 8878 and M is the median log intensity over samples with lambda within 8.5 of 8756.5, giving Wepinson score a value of 0.19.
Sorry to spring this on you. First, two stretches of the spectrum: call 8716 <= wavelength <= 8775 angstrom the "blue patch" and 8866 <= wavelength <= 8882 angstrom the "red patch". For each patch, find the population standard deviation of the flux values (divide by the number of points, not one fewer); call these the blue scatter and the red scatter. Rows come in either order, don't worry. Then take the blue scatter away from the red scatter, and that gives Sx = -0.08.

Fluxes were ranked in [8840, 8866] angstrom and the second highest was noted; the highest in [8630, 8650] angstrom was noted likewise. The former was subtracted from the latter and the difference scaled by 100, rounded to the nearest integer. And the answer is -4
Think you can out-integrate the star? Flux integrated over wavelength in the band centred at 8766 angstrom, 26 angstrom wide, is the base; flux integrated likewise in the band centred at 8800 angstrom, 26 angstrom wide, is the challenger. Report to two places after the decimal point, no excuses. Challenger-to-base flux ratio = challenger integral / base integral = 1.03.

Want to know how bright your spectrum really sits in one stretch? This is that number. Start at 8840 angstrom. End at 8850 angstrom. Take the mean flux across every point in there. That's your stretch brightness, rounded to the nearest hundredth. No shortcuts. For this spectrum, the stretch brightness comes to 6.74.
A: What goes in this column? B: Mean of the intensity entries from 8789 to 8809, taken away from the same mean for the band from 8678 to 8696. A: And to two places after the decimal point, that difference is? -0.05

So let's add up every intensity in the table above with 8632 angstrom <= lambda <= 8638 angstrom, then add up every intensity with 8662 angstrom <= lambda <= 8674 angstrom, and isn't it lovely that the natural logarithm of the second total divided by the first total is 0.8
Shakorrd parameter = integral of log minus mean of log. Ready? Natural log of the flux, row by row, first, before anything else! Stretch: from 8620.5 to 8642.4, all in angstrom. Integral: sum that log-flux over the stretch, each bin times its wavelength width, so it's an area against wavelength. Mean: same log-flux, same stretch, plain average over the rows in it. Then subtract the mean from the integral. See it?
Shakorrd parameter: 38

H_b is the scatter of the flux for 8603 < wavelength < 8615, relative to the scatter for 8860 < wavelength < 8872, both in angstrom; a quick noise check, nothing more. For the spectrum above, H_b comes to 1.09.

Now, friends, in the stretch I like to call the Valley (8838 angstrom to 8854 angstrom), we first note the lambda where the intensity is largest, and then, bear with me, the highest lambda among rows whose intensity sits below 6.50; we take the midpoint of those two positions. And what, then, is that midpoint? 8839.6 angstrom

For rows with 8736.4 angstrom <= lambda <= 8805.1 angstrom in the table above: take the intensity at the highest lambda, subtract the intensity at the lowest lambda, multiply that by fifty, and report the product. 23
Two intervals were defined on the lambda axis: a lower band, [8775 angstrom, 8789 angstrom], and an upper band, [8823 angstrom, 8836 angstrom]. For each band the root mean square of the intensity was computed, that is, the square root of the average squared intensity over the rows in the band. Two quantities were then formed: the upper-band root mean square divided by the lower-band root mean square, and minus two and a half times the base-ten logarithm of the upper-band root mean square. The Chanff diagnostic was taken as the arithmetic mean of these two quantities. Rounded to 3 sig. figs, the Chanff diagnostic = -0.515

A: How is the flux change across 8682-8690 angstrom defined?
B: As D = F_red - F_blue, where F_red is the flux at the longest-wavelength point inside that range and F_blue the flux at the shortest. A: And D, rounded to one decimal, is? 0.9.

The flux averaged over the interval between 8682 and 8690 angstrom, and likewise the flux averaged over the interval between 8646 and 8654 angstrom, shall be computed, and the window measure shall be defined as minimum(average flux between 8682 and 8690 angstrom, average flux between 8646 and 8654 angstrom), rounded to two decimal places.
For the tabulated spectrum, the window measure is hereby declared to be 6.54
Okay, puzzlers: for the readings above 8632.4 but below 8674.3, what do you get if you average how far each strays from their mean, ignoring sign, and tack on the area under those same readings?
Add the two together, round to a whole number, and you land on 270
